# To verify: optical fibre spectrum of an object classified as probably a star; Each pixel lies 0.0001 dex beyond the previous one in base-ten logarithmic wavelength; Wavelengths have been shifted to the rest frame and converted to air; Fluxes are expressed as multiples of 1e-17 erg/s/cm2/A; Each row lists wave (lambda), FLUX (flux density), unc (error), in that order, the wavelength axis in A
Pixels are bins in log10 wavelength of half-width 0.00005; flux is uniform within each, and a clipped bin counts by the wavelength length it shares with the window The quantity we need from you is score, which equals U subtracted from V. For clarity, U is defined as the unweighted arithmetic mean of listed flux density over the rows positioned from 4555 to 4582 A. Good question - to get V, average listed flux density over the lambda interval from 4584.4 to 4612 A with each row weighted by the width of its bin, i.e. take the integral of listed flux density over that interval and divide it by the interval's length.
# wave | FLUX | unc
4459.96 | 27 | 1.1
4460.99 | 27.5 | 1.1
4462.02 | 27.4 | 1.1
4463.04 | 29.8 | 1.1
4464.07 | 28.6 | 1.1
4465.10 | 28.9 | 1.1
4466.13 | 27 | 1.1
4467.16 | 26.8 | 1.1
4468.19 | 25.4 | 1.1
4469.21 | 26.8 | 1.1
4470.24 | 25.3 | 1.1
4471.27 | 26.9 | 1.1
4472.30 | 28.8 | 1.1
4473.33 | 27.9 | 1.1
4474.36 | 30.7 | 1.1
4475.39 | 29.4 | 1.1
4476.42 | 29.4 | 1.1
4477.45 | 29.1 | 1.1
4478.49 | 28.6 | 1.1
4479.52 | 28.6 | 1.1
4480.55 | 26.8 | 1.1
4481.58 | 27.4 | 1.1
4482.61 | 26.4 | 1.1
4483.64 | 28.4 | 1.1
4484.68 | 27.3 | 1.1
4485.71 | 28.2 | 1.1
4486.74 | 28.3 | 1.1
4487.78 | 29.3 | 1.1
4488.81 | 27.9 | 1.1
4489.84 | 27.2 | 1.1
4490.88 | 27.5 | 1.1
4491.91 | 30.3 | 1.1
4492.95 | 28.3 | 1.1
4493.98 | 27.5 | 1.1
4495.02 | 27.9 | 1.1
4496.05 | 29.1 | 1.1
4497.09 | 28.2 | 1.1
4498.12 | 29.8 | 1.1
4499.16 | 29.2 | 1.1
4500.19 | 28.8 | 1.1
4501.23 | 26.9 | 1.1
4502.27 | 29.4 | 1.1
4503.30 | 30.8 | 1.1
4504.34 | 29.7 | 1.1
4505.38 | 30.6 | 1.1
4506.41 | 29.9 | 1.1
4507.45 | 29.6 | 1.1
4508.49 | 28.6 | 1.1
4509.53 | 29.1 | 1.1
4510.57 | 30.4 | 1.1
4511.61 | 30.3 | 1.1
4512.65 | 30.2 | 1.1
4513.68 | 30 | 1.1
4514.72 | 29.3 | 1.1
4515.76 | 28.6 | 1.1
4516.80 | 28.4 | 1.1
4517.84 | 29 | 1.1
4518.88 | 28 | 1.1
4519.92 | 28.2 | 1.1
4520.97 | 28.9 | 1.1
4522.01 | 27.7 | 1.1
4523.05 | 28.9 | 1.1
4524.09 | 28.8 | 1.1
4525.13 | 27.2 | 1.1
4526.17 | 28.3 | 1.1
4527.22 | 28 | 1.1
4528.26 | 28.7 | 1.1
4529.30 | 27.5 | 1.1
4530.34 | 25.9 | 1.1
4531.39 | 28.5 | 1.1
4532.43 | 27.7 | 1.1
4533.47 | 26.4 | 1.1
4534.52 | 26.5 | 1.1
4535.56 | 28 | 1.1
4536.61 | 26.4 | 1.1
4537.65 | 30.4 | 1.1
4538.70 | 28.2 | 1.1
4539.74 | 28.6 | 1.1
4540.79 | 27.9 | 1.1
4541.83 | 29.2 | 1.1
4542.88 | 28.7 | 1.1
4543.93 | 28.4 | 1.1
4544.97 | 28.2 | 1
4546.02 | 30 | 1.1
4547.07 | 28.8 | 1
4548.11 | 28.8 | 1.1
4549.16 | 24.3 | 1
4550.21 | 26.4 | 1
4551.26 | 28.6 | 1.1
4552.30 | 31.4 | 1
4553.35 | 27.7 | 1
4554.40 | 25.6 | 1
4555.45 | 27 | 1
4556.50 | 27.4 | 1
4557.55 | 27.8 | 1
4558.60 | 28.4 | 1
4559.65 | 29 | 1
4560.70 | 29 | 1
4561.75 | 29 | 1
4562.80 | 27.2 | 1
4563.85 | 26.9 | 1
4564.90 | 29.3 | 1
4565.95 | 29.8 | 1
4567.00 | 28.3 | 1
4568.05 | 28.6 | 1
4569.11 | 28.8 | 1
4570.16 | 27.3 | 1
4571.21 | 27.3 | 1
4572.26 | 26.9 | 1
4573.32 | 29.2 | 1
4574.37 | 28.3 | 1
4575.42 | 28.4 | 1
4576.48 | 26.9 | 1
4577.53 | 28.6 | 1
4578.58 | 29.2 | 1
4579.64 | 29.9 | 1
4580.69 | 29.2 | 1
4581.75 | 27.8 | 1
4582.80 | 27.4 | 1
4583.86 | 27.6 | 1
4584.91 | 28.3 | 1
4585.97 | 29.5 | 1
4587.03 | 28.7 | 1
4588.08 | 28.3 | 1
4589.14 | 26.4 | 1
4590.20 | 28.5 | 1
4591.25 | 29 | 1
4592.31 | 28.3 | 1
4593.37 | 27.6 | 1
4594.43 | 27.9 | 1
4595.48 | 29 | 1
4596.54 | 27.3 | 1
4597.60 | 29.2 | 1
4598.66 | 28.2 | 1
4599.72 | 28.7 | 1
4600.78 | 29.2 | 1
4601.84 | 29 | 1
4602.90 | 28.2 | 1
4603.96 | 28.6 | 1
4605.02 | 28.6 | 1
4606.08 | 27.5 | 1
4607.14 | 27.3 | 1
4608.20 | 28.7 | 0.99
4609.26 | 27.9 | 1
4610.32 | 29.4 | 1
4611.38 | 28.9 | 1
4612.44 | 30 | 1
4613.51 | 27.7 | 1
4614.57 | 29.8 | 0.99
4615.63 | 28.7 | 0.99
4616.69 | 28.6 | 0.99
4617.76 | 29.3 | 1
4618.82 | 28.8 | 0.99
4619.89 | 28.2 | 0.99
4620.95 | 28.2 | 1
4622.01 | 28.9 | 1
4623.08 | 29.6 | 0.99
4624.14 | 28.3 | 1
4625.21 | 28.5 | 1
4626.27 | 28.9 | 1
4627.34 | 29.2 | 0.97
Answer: 0.11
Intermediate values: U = 28.3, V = 28.4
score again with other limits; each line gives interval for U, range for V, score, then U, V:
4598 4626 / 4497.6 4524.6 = 0.55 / 28.6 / 29.2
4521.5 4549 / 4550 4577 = -0.03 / 28.1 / 28.1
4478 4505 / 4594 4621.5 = 0.21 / 28.4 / 28.6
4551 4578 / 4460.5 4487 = -0.27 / 28.2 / 27.9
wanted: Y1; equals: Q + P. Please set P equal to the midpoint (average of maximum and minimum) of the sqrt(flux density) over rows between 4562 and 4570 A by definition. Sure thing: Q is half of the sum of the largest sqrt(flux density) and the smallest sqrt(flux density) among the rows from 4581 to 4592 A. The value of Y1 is 10.6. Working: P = 5.323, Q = 5.28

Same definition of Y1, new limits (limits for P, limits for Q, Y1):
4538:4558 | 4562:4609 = 10.6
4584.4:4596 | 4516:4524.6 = 10.6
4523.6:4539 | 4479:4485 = 10.5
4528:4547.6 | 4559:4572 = 10.6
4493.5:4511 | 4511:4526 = 10.7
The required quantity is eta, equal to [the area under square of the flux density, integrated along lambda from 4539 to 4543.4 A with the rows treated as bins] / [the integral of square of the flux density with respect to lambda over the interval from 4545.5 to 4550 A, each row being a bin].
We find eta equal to 1.02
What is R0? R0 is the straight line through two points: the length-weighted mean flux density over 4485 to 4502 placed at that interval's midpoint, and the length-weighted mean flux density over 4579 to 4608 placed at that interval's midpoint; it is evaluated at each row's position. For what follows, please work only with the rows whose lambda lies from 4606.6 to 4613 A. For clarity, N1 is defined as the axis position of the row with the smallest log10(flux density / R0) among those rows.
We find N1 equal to 4607.14 A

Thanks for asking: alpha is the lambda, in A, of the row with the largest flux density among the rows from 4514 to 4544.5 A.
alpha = 4537.65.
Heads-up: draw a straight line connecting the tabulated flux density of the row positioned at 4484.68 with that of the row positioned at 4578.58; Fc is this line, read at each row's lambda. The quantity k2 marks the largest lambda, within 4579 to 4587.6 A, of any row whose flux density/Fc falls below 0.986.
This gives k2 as 4587.03 A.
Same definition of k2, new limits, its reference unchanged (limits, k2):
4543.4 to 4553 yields 4550.21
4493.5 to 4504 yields 4501.23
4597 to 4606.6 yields 4606.08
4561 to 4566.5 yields 4563.85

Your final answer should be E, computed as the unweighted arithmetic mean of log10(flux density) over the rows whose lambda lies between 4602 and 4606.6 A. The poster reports 1.451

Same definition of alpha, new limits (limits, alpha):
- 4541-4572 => 4552.30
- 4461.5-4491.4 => 4474.36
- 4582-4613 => 4612.44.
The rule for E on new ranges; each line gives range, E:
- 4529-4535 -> 1.432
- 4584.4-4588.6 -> 1.458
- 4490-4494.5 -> 1.453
